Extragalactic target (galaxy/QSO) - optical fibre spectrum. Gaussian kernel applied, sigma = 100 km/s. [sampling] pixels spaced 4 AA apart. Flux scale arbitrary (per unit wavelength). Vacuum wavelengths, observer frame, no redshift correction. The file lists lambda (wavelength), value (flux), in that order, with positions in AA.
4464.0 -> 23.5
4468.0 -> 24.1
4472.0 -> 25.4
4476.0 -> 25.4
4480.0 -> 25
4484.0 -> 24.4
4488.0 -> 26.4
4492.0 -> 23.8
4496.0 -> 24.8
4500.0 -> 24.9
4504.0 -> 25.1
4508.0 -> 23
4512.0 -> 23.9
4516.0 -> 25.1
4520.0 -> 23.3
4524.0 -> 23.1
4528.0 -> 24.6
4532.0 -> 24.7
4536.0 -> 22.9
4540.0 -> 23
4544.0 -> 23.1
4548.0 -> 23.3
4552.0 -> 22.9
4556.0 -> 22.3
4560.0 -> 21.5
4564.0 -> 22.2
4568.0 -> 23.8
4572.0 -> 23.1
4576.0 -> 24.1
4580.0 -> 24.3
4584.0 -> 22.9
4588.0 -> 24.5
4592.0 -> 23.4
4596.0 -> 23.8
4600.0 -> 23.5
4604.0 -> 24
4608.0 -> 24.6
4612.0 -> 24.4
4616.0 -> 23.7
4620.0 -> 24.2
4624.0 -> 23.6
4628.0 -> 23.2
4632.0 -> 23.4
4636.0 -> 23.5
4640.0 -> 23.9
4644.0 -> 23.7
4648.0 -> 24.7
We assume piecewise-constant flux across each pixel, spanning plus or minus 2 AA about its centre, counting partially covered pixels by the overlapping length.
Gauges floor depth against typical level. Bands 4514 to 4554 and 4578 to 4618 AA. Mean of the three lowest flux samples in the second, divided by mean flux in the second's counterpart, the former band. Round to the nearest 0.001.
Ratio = 0.986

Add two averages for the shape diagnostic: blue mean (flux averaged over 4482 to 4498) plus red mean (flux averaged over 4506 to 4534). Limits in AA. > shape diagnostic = 48.8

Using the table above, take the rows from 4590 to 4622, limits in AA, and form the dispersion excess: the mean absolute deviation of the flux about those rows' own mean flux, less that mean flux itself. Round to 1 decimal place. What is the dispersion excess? -23.6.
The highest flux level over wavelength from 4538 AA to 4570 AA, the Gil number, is 23.8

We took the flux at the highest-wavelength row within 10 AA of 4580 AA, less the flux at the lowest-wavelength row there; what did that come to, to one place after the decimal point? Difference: 1.4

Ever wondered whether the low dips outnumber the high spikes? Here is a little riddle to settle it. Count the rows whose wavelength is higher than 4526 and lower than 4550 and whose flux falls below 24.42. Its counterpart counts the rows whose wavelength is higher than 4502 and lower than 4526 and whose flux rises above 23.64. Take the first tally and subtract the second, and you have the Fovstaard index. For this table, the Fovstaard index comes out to 1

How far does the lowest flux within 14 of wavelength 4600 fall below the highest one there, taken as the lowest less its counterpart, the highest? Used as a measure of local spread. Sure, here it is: -1.2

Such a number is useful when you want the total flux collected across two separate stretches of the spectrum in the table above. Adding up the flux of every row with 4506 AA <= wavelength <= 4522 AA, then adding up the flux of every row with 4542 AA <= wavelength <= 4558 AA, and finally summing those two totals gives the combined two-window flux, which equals 187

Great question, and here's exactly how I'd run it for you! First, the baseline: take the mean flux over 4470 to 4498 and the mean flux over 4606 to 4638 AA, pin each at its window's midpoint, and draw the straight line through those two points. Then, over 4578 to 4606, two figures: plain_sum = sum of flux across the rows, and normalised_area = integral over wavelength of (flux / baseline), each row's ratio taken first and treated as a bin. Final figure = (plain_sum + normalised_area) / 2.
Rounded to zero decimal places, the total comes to 97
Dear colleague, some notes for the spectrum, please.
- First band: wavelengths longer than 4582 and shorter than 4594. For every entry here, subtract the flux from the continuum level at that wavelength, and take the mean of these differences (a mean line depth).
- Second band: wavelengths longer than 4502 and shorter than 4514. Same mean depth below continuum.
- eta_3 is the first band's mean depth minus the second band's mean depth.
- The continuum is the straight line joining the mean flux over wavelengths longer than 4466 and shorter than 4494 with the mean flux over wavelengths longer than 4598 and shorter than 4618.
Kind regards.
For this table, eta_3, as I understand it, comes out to -0.2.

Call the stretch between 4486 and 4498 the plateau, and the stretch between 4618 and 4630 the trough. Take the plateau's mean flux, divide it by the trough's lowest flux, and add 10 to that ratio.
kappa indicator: 11.1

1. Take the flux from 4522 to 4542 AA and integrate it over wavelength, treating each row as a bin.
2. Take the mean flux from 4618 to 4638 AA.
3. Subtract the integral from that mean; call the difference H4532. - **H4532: -450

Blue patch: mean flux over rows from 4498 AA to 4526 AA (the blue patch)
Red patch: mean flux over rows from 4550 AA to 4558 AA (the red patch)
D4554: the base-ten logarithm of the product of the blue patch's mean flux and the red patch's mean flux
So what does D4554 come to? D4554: 2.74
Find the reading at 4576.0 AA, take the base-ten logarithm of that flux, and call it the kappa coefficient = 1.382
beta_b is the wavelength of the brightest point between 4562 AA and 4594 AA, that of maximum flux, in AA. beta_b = 4588.0 AA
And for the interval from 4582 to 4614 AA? 4608.0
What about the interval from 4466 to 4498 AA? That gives 4488.0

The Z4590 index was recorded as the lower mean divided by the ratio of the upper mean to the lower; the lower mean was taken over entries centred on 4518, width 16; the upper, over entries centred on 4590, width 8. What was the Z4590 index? 23.8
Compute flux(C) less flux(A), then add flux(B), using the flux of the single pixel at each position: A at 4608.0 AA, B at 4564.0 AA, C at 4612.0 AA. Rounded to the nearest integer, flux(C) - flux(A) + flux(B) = 22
